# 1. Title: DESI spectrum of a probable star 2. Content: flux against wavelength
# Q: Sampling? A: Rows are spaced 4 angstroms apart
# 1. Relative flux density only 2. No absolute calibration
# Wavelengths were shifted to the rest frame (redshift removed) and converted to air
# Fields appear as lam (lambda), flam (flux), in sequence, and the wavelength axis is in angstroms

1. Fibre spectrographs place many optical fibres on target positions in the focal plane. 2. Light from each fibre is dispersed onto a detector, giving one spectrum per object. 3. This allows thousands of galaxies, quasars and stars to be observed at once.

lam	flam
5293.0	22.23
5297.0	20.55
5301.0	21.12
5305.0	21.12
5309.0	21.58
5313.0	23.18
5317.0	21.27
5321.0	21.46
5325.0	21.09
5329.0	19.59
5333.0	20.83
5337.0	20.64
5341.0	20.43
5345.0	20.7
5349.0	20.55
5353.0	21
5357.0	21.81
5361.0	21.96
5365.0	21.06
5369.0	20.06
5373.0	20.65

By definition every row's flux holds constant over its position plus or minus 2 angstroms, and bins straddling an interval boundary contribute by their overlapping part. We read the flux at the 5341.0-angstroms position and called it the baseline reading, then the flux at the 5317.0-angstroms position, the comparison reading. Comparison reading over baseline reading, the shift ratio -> 1.04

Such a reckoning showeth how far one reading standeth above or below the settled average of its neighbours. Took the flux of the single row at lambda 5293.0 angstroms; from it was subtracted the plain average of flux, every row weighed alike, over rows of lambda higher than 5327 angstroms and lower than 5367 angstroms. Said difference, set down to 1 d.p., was 1.4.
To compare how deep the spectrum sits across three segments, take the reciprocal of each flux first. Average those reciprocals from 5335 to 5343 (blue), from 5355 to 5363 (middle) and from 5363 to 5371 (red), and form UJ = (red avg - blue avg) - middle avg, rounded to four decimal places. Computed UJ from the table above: -0.0457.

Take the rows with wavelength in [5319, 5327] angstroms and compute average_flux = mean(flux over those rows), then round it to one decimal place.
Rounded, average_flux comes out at 21.3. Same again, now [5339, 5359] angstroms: 20.9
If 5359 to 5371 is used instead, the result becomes 21.0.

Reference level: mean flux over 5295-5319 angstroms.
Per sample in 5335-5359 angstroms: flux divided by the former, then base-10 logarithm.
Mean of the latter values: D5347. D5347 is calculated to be -0.013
